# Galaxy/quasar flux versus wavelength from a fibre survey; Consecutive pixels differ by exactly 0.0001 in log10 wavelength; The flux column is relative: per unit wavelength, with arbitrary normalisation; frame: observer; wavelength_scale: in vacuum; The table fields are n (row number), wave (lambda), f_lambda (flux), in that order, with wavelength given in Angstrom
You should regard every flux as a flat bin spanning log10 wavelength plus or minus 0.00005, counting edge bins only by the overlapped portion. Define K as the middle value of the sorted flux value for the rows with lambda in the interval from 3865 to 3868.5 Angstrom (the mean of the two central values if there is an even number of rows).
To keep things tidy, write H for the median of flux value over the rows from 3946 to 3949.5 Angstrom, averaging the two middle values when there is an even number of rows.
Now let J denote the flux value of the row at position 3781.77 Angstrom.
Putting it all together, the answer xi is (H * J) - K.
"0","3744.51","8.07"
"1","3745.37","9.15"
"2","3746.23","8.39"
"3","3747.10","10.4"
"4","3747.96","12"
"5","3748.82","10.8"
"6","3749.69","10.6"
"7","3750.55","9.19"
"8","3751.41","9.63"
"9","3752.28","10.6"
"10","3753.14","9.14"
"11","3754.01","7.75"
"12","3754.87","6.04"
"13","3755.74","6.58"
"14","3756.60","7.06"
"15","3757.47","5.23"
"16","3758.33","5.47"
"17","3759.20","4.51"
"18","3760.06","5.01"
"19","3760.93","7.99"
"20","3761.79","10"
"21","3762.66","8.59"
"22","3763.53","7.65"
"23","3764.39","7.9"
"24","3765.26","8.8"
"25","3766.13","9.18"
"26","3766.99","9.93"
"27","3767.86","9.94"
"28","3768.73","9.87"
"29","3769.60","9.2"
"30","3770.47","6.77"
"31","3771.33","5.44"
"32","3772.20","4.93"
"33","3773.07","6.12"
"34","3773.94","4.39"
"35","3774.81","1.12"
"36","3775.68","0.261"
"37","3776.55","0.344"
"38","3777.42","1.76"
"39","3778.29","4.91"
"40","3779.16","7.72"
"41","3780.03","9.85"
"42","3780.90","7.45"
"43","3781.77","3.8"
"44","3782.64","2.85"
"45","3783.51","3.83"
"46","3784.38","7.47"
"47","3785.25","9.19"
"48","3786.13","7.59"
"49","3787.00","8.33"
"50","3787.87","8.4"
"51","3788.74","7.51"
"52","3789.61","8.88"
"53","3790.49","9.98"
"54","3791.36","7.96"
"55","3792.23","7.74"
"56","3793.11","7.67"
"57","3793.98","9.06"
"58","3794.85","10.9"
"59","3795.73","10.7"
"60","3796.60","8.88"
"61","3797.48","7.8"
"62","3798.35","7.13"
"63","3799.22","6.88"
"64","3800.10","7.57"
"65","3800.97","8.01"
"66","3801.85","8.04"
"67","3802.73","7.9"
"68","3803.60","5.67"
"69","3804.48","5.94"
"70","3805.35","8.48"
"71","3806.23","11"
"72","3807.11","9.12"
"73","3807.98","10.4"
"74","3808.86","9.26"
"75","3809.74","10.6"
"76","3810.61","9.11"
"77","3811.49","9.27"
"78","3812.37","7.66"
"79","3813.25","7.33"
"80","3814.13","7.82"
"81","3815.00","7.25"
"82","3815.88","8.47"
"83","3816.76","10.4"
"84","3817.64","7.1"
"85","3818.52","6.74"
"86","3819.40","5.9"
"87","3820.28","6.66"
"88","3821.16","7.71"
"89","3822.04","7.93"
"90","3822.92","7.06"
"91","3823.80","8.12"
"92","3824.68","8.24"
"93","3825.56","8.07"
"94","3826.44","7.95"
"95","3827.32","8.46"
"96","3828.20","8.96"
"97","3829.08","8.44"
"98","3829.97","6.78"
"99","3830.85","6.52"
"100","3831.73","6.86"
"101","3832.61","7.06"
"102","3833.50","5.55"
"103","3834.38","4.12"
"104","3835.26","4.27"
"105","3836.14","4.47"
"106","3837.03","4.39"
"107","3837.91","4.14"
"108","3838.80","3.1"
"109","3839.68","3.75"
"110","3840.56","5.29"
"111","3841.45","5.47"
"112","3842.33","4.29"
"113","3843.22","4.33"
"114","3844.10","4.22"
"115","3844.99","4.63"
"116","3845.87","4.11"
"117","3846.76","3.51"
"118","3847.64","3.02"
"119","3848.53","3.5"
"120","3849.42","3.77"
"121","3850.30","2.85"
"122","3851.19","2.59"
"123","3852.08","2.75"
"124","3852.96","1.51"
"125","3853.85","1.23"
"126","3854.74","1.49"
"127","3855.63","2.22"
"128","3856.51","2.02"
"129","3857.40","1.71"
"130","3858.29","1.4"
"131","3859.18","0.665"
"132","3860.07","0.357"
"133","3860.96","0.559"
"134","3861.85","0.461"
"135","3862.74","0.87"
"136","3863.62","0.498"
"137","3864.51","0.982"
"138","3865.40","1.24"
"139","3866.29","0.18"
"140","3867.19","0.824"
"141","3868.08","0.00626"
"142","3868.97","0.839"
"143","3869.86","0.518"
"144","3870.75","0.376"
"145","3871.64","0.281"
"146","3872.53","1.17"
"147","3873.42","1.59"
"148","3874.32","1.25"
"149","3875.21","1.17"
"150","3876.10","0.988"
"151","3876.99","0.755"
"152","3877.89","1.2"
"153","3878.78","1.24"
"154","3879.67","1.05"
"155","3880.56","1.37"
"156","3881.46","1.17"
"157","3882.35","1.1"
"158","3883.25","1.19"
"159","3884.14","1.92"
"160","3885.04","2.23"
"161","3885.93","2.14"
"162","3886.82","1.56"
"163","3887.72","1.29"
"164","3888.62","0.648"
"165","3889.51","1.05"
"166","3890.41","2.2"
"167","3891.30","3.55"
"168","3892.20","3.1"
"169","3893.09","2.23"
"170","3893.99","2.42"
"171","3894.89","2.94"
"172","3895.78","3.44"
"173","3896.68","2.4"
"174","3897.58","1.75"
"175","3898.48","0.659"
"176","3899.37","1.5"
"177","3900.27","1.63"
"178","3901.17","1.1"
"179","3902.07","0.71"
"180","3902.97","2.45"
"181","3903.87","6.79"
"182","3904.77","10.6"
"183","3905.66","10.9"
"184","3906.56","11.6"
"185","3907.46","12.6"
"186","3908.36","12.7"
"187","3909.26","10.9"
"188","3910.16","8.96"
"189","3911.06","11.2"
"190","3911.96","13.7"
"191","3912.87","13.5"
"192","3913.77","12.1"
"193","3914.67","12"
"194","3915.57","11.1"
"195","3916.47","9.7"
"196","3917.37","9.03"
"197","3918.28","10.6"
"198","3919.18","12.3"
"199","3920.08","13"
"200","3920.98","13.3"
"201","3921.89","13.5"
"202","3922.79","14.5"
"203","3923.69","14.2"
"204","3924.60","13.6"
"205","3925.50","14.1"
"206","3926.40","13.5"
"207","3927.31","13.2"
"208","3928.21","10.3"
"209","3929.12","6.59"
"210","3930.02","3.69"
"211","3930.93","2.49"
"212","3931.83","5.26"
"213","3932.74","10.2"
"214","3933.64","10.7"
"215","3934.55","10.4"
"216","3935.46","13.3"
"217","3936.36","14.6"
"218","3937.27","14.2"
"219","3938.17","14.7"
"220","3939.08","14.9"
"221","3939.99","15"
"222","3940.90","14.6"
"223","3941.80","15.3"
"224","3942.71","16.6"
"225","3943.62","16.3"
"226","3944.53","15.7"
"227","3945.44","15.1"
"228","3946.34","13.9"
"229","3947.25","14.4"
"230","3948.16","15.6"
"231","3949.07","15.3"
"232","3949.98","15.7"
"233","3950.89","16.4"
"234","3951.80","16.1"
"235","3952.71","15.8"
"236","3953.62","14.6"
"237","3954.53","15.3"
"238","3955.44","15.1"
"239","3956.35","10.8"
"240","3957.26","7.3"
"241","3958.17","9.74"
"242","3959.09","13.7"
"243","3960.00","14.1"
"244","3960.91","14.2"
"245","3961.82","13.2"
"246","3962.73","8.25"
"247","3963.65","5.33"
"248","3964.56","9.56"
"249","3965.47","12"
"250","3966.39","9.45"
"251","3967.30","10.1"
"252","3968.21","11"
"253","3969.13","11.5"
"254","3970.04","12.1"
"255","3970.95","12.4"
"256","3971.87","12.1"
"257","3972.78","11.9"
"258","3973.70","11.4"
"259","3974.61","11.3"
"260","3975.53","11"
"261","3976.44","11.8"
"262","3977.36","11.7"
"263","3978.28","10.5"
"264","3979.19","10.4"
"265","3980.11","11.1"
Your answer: 56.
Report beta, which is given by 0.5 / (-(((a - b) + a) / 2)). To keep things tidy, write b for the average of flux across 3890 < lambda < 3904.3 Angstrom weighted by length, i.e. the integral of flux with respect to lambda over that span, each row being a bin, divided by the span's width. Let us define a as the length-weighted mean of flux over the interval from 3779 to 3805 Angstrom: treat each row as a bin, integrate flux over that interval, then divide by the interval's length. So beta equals -0.1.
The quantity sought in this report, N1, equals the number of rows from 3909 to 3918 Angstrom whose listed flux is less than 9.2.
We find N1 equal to 2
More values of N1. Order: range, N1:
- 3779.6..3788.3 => 9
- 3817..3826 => 10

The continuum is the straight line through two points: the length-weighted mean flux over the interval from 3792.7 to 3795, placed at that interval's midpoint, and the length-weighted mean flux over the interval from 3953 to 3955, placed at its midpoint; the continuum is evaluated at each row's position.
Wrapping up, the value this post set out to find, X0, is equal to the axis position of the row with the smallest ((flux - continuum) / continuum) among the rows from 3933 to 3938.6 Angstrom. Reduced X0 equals 3934.55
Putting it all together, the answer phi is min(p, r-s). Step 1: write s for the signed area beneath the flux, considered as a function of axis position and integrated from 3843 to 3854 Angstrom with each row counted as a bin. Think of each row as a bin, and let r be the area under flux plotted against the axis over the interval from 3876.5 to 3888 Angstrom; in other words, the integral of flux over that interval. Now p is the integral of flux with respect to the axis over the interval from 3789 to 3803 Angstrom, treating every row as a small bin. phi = -20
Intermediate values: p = 118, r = 16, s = 36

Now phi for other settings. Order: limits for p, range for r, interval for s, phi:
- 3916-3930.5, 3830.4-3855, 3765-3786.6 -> -32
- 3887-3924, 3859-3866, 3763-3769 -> -49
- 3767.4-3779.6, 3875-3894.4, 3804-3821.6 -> -115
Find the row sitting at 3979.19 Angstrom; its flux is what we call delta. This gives 10.4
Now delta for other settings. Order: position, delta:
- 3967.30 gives 10.1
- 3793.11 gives 7.67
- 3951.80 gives 16.1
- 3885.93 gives 2.14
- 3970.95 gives 12.4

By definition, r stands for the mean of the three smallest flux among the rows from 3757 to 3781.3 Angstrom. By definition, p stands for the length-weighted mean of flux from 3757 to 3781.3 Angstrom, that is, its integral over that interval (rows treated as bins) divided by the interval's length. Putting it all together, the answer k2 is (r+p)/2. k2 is 3.5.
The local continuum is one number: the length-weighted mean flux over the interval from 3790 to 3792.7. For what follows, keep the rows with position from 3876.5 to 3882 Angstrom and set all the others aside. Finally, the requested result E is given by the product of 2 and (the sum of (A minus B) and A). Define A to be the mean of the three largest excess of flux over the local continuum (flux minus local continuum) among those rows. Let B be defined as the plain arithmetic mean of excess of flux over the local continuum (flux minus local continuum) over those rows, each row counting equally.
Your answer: -14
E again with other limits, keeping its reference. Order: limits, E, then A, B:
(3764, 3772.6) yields 6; 1.4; 0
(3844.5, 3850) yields -8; -4.4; -5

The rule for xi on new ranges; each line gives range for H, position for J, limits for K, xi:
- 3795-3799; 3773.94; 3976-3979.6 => 26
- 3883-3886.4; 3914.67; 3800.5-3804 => 16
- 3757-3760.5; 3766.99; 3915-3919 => 41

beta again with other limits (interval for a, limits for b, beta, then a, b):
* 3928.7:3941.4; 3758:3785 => -0.1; 11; 6.2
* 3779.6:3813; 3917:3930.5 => -0.2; 8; 11.7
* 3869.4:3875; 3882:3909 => 0.5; 1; 3.7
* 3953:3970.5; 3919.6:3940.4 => -0.1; 11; 11.7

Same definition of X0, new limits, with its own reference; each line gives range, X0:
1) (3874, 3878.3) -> 3876.99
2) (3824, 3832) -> 3830.85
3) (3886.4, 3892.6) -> 3888.62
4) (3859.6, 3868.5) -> 3868.08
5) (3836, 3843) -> 3838.80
